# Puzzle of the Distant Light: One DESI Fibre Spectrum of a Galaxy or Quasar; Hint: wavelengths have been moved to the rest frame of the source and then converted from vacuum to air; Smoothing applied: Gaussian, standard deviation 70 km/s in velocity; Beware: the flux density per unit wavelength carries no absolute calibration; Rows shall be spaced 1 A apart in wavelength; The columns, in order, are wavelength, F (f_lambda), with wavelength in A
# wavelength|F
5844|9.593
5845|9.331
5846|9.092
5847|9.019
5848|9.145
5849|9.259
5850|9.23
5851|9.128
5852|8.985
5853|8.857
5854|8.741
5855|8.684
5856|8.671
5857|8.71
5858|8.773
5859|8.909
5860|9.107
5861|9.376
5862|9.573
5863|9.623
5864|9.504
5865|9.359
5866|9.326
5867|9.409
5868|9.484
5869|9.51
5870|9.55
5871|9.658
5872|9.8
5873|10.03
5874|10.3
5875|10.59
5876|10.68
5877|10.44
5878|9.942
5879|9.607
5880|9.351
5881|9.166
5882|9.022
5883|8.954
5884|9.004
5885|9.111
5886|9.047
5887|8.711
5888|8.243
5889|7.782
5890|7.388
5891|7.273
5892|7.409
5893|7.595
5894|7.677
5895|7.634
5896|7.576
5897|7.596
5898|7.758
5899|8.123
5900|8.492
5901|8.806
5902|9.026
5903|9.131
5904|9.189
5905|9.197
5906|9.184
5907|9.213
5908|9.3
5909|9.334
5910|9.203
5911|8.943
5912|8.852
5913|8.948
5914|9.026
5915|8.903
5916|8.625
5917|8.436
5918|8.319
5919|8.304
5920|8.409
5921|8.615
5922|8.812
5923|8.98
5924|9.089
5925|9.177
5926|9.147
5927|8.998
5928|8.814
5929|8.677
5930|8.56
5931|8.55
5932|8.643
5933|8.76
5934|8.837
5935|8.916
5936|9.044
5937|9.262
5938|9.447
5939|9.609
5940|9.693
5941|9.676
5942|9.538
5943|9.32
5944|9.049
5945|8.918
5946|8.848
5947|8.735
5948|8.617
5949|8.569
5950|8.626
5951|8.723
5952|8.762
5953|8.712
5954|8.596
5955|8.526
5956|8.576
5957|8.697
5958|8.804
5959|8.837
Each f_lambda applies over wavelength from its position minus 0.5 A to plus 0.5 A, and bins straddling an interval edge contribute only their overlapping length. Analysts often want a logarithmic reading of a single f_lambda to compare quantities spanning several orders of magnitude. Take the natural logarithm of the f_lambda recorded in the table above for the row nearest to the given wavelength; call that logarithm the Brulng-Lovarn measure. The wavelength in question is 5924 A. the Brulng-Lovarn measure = 2.21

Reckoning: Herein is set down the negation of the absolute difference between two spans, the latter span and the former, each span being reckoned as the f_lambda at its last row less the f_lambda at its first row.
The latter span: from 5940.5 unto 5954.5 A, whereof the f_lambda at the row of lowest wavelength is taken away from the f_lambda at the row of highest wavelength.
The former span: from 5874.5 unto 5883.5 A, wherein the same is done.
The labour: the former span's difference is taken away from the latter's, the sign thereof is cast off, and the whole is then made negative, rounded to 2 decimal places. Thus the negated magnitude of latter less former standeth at -0.56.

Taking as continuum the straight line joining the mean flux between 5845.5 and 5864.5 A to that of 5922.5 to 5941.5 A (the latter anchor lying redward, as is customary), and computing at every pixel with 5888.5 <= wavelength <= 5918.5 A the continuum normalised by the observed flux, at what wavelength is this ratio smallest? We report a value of 5909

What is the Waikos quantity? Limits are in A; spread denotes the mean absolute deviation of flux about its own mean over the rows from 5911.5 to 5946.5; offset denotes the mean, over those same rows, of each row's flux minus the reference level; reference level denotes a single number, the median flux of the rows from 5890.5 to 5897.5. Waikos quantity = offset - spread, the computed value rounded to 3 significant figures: 1.06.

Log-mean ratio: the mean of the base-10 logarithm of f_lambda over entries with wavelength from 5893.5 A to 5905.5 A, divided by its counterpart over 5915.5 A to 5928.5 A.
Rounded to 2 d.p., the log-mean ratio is 0.98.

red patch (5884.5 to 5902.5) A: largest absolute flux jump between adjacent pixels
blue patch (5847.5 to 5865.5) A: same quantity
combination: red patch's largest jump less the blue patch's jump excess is 0.20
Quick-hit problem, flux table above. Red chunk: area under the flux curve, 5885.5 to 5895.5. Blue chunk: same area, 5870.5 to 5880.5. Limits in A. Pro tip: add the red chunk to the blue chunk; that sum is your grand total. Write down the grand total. 179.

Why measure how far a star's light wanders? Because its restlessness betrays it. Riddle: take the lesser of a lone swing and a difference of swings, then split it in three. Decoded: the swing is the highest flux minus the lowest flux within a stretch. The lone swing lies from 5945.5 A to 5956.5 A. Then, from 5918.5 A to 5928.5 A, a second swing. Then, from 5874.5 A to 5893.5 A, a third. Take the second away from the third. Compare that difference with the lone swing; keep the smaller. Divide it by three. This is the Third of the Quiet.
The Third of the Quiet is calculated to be 0.1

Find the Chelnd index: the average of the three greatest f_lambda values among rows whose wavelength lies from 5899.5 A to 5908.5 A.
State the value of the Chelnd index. 9.2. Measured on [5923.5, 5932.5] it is 9.1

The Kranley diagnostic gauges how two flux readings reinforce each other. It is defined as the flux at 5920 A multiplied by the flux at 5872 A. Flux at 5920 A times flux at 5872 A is 82.4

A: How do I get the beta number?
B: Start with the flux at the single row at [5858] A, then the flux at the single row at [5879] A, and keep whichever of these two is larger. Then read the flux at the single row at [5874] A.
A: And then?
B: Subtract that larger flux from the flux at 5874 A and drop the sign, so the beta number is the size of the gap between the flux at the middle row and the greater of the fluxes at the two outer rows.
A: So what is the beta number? 0.7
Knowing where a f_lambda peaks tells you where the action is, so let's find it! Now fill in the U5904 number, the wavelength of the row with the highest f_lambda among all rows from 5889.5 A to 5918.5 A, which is 5909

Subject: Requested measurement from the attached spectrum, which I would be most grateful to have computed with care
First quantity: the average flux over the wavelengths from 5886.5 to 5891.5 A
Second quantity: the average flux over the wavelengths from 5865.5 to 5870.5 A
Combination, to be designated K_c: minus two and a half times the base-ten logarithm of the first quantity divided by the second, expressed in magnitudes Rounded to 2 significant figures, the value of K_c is 0.20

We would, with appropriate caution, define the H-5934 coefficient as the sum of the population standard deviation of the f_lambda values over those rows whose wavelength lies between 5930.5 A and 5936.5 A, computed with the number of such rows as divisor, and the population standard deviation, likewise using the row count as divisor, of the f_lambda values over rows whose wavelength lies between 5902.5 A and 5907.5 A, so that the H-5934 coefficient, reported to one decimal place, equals 0.2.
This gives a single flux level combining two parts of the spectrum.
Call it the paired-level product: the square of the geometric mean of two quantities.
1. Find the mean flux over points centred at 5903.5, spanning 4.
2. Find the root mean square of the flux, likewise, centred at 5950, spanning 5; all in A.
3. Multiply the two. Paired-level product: 79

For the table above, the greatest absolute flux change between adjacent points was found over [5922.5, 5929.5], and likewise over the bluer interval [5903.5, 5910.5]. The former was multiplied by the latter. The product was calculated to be 0.024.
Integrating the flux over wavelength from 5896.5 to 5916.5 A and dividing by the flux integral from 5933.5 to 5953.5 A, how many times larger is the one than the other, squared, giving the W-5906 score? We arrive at 0.96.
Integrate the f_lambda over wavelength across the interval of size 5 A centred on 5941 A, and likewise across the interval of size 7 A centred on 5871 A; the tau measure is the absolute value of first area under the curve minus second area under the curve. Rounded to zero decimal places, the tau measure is 20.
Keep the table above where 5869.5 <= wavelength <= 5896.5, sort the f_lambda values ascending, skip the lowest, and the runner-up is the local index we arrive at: 7.388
